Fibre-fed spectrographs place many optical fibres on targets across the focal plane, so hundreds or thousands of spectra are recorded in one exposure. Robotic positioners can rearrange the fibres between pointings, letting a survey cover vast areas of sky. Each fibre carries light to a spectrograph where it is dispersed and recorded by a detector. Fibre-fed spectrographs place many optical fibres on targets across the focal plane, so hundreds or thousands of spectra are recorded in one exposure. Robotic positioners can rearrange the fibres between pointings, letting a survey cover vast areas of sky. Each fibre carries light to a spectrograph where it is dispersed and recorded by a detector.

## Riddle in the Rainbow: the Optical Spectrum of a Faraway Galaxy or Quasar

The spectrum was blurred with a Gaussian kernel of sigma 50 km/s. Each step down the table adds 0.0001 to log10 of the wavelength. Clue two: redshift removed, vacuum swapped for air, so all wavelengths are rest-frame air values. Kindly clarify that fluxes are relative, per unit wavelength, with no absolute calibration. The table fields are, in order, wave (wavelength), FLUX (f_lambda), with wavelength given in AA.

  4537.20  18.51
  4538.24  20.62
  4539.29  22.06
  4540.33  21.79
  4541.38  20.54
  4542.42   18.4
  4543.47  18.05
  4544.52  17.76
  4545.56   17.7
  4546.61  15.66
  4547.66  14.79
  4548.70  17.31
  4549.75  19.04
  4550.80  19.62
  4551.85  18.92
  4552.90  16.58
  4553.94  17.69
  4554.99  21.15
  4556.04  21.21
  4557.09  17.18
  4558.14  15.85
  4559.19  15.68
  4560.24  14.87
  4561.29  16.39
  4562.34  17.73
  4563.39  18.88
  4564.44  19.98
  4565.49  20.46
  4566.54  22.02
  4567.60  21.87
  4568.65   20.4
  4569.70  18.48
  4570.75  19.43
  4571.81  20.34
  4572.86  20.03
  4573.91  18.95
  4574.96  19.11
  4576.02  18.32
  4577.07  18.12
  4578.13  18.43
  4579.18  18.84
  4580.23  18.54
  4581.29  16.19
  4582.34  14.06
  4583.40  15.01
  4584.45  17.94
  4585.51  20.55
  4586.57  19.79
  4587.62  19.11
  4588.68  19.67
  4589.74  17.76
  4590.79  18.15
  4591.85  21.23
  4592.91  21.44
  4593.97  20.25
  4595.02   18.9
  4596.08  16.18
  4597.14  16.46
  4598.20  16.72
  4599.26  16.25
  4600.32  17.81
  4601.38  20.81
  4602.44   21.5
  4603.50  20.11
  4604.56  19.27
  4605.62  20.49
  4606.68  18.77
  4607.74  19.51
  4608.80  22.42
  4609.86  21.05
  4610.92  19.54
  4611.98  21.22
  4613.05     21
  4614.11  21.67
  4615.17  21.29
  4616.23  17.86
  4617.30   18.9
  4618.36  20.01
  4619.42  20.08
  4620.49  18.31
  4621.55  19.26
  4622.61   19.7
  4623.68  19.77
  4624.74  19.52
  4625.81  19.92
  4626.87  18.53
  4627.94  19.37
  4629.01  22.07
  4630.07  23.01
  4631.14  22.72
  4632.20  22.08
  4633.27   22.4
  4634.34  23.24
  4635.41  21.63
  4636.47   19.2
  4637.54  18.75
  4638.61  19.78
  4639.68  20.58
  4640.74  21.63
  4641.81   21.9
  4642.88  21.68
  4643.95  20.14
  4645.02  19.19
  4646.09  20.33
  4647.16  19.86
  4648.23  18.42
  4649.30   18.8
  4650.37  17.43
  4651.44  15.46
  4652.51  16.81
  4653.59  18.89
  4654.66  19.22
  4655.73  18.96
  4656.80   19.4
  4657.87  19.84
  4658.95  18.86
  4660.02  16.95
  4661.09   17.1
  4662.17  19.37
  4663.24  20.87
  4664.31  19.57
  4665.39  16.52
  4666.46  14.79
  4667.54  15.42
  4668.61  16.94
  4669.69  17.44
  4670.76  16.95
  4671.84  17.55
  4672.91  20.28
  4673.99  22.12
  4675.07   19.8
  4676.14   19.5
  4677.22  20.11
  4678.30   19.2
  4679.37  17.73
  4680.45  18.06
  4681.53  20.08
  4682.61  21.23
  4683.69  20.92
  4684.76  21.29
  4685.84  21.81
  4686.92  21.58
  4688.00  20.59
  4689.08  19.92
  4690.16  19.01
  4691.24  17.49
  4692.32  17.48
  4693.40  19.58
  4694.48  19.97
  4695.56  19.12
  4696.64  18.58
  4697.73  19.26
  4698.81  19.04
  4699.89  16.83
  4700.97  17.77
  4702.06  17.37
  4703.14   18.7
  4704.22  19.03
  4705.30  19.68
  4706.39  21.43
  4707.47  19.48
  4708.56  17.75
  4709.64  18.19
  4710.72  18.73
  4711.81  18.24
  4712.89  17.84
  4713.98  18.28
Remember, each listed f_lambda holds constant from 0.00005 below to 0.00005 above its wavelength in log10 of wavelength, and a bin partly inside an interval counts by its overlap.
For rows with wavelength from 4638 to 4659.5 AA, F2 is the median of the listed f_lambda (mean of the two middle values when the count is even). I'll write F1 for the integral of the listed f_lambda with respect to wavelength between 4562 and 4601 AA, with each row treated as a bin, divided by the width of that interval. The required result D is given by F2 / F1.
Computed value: 1.03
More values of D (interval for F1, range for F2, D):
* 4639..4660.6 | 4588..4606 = 1.00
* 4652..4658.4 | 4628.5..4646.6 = 1.15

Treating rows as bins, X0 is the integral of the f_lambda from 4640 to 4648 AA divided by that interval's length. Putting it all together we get 20.6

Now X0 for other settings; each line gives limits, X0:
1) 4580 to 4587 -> 17.3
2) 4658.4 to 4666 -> 18.4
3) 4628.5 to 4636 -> 22.4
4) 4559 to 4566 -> 17.8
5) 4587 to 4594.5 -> 19.7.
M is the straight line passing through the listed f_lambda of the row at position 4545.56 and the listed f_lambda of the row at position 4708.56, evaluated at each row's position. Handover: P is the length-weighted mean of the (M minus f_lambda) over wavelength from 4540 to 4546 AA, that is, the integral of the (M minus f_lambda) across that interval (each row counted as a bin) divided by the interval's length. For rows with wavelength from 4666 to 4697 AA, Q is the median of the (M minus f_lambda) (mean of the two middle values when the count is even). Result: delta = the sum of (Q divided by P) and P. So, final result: 0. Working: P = -1.3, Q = -1.8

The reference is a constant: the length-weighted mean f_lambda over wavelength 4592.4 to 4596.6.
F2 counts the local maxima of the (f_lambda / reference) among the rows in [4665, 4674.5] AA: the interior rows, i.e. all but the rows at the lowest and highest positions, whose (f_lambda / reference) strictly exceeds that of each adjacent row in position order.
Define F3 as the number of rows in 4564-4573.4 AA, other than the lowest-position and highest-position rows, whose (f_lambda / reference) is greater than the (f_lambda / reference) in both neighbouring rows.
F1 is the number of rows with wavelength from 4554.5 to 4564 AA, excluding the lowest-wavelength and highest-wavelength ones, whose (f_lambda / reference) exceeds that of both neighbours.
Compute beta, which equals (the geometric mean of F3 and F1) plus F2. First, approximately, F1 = 1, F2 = 1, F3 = 2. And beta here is 2.4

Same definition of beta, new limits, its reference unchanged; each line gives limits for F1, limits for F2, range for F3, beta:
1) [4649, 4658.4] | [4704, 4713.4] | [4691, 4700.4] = 3.4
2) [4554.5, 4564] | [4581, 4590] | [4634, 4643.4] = 3.0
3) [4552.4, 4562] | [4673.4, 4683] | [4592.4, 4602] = 2.0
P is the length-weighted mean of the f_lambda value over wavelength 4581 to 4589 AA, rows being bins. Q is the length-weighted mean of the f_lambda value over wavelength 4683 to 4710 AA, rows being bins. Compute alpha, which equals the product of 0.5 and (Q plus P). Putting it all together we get 18.5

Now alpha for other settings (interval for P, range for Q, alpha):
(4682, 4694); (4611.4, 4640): 20.3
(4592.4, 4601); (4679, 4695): 18.9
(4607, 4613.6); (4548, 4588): 19.6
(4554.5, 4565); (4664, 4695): 18.5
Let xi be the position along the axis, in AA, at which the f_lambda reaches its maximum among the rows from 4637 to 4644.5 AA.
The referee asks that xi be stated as 4641.81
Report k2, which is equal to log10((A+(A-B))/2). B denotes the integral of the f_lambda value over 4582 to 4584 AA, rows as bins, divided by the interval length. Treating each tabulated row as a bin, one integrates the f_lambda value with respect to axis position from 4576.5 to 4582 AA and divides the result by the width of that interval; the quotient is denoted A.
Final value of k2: 1.02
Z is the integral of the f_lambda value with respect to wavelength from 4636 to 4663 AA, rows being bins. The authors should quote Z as 517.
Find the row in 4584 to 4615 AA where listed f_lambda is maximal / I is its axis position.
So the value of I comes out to 4608.80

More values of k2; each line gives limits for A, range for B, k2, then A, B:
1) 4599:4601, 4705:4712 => 0.90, 17.4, 19.1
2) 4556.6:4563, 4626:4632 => 0.76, 16.3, 21.1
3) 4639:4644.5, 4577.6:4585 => 1.10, 21.2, 17.0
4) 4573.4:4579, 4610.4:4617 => 0.93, 18.6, 20.4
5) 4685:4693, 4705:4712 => 1.01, 19.7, 19.1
